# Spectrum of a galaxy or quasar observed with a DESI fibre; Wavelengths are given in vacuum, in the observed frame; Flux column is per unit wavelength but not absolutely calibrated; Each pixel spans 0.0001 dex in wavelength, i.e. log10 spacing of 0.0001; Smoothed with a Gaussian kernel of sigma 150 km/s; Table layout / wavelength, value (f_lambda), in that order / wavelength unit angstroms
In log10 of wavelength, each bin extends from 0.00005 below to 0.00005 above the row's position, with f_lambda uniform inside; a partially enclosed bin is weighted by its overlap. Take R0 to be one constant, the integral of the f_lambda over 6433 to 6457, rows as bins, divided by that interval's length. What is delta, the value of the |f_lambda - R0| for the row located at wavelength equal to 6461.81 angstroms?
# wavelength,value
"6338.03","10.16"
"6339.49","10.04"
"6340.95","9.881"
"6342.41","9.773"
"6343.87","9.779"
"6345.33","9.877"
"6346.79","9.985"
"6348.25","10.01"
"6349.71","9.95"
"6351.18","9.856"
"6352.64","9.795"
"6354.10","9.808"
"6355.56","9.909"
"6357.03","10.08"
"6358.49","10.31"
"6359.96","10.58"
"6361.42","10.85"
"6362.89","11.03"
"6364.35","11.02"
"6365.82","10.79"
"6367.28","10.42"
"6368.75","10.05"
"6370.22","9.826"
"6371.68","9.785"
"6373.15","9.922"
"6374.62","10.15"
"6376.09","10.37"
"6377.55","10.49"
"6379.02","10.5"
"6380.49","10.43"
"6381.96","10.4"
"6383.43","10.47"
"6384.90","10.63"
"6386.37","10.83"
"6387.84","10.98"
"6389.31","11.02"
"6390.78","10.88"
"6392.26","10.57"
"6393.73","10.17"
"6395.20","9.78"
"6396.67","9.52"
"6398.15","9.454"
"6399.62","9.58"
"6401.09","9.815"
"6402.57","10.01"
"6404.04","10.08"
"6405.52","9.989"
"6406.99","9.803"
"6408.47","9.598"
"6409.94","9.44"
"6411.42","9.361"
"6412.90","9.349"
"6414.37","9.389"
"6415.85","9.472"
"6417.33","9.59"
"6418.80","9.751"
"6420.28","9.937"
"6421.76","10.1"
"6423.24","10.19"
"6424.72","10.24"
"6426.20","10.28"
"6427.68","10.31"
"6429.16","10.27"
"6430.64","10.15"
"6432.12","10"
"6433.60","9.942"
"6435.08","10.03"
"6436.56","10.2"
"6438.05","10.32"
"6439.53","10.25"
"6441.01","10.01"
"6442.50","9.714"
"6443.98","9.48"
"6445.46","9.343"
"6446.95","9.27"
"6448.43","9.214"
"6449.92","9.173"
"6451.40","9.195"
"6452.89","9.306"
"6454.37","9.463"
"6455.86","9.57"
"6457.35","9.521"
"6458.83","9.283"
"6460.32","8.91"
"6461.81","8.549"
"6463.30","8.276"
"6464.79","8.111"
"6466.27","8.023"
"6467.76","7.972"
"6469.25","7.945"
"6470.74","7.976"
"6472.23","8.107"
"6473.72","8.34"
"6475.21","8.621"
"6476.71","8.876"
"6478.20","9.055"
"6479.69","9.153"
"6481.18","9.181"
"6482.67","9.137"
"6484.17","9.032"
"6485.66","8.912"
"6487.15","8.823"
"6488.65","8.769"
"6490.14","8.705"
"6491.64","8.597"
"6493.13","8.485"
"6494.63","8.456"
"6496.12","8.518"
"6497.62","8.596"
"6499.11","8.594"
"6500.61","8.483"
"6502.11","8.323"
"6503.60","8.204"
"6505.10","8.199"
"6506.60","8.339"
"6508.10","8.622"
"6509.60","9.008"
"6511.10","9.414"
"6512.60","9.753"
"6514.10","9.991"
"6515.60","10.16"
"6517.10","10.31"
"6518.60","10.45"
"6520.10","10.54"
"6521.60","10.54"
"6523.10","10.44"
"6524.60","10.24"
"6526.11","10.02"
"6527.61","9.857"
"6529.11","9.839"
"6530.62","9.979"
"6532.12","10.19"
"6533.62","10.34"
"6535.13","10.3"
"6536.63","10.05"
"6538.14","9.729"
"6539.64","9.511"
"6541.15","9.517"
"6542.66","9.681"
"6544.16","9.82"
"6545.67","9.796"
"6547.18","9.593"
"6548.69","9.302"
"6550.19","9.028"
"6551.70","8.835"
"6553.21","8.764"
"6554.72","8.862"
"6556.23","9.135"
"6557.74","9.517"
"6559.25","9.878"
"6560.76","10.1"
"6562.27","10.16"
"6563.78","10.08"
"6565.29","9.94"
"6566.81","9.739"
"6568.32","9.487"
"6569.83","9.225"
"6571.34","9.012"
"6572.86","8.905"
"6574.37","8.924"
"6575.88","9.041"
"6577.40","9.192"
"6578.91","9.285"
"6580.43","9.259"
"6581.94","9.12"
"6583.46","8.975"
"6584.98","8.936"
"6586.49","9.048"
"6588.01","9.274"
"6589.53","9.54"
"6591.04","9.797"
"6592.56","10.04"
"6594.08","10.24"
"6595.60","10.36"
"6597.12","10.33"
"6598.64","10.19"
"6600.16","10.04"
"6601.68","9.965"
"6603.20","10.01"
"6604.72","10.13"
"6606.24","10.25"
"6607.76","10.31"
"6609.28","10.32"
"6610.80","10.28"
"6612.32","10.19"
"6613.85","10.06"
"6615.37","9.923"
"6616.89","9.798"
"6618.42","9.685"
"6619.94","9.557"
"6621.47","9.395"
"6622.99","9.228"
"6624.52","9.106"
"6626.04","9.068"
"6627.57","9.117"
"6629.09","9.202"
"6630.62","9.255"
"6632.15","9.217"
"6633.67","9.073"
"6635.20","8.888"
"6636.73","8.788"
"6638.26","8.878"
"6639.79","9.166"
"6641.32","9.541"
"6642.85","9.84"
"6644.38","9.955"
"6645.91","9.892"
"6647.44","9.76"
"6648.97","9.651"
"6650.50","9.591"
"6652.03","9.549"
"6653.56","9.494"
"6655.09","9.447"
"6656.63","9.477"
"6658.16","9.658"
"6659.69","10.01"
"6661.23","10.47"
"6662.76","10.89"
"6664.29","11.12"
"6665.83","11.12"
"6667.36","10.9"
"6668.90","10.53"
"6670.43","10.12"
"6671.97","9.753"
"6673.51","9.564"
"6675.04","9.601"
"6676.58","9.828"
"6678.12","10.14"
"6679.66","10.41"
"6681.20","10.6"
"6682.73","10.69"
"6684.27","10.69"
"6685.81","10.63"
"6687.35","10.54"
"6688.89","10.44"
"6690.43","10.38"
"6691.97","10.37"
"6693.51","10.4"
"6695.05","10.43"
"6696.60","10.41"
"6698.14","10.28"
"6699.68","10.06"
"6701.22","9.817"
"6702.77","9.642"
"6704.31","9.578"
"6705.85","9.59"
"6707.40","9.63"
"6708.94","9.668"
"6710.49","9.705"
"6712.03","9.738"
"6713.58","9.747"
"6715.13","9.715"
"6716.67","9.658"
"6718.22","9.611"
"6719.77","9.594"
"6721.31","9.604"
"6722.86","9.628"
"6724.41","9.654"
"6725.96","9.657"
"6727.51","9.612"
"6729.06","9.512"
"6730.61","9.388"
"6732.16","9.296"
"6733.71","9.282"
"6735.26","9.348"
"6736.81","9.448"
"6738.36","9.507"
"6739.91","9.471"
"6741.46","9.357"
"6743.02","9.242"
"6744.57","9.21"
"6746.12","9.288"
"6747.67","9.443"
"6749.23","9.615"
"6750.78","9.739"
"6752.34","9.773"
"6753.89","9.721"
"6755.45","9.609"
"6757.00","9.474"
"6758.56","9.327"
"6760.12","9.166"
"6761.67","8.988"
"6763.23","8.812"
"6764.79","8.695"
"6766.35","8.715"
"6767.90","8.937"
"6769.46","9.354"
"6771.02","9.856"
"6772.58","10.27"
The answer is 1.1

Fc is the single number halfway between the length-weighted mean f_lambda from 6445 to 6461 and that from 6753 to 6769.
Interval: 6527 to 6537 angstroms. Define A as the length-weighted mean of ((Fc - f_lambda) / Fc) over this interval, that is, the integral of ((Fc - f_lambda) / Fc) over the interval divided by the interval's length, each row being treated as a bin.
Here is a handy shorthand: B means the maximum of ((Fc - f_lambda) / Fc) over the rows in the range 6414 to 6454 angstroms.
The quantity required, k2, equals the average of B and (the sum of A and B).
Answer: -0.04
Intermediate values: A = -0.093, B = 0.01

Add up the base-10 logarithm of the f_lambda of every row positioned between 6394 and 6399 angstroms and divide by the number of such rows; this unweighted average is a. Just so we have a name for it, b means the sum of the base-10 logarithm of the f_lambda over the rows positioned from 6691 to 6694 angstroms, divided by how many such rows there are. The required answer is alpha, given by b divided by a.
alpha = 1.04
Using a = 0.98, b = 1.02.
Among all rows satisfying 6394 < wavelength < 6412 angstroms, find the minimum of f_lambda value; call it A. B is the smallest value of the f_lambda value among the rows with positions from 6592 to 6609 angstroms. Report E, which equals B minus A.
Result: 0.60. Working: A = 9.361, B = 9.965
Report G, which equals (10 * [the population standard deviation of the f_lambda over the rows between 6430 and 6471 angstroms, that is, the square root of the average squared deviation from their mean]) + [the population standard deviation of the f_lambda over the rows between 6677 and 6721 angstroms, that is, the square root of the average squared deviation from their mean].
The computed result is 7.9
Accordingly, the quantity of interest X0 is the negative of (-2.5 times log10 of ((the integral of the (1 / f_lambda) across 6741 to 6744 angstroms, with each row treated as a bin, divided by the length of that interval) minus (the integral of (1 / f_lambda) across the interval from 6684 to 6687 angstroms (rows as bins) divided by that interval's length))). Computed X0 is -4.7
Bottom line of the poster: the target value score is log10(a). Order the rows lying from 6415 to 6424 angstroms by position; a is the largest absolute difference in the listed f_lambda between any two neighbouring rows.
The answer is -0.73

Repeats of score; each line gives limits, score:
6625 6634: -0.84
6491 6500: -0.95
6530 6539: -0.49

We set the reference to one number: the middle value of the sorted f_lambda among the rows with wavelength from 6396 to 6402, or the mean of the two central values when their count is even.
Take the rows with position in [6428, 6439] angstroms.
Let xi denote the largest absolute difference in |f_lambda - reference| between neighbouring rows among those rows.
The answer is 0.17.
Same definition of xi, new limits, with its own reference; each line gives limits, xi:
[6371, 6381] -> 0.23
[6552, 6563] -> 0.38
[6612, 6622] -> 0.15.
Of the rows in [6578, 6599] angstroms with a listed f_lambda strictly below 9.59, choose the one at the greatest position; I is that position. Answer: 6589.53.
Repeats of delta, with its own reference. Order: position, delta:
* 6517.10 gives 0.7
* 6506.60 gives 1.3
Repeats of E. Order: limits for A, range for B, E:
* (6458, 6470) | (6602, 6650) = 0.84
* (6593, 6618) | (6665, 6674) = -0.23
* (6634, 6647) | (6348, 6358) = 1.01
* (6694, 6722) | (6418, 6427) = 0.17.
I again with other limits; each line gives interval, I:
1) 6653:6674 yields 6673.51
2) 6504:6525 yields 6511.10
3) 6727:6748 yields 6747.67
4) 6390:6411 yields 6409.94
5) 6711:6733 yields 6732.16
